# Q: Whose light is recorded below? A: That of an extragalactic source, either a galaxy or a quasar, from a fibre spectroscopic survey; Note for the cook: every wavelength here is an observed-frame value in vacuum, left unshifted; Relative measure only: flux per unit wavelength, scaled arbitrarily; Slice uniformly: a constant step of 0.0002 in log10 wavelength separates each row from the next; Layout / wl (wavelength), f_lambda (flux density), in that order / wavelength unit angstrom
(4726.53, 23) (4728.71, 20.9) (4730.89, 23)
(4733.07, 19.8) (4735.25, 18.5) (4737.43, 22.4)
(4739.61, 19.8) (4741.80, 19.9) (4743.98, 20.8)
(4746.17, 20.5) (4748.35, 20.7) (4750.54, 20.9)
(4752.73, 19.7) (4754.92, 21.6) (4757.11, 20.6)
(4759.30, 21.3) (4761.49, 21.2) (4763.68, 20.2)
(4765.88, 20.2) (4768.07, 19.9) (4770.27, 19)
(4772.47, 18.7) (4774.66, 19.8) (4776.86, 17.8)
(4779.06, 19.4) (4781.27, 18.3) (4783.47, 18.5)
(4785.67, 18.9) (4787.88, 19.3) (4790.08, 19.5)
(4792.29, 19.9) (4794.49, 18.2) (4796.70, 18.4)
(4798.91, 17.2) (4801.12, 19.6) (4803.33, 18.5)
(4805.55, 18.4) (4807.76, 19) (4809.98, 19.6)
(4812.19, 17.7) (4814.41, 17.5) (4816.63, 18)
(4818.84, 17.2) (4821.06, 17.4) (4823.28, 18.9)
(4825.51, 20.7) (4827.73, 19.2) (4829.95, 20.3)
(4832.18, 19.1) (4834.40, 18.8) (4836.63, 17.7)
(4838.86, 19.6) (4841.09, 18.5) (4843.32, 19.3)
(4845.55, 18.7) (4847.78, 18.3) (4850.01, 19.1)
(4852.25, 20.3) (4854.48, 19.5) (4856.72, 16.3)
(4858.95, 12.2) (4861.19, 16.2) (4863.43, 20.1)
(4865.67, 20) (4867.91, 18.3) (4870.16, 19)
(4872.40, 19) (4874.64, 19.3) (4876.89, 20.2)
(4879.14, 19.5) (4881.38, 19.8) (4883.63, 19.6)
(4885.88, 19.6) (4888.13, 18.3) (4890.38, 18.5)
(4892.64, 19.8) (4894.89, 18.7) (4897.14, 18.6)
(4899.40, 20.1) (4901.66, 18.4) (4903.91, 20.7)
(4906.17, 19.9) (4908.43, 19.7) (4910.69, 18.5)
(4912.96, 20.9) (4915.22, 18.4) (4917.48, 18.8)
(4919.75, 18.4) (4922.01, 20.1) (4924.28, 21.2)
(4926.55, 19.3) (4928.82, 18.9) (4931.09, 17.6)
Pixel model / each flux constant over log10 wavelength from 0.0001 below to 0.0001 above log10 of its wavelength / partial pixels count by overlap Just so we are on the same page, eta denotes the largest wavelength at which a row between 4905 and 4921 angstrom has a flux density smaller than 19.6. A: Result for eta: 4919.75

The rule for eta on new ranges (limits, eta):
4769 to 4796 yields 4794.49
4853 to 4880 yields 4879.14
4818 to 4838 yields 4836.63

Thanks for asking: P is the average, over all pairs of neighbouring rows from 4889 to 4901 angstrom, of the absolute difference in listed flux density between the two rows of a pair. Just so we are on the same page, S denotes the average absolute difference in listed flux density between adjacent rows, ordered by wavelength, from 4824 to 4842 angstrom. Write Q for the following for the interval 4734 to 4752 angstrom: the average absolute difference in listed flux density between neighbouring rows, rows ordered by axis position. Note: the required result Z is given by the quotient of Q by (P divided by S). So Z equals 1.4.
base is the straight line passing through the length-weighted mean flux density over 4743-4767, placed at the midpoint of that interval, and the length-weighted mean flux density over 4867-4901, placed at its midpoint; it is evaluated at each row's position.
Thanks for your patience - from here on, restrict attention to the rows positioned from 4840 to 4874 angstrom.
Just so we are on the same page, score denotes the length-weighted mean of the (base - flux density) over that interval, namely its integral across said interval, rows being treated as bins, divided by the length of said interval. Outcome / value 1.19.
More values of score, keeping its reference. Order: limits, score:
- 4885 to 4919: -0.25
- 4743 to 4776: 0.33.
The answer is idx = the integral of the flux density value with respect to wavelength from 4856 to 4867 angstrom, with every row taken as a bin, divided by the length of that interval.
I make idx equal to 17.0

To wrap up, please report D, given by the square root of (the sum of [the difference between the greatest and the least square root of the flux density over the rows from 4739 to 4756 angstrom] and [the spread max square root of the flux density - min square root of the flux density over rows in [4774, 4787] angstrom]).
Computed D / 0.66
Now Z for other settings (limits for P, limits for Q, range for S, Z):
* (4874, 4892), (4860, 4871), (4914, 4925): 2.8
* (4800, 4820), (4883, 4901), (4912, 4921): 1.2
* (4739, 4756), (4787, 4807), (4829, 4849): 1.2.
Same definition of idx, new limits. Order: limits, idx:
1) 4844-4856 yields 19.1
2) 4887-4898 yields 18.8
